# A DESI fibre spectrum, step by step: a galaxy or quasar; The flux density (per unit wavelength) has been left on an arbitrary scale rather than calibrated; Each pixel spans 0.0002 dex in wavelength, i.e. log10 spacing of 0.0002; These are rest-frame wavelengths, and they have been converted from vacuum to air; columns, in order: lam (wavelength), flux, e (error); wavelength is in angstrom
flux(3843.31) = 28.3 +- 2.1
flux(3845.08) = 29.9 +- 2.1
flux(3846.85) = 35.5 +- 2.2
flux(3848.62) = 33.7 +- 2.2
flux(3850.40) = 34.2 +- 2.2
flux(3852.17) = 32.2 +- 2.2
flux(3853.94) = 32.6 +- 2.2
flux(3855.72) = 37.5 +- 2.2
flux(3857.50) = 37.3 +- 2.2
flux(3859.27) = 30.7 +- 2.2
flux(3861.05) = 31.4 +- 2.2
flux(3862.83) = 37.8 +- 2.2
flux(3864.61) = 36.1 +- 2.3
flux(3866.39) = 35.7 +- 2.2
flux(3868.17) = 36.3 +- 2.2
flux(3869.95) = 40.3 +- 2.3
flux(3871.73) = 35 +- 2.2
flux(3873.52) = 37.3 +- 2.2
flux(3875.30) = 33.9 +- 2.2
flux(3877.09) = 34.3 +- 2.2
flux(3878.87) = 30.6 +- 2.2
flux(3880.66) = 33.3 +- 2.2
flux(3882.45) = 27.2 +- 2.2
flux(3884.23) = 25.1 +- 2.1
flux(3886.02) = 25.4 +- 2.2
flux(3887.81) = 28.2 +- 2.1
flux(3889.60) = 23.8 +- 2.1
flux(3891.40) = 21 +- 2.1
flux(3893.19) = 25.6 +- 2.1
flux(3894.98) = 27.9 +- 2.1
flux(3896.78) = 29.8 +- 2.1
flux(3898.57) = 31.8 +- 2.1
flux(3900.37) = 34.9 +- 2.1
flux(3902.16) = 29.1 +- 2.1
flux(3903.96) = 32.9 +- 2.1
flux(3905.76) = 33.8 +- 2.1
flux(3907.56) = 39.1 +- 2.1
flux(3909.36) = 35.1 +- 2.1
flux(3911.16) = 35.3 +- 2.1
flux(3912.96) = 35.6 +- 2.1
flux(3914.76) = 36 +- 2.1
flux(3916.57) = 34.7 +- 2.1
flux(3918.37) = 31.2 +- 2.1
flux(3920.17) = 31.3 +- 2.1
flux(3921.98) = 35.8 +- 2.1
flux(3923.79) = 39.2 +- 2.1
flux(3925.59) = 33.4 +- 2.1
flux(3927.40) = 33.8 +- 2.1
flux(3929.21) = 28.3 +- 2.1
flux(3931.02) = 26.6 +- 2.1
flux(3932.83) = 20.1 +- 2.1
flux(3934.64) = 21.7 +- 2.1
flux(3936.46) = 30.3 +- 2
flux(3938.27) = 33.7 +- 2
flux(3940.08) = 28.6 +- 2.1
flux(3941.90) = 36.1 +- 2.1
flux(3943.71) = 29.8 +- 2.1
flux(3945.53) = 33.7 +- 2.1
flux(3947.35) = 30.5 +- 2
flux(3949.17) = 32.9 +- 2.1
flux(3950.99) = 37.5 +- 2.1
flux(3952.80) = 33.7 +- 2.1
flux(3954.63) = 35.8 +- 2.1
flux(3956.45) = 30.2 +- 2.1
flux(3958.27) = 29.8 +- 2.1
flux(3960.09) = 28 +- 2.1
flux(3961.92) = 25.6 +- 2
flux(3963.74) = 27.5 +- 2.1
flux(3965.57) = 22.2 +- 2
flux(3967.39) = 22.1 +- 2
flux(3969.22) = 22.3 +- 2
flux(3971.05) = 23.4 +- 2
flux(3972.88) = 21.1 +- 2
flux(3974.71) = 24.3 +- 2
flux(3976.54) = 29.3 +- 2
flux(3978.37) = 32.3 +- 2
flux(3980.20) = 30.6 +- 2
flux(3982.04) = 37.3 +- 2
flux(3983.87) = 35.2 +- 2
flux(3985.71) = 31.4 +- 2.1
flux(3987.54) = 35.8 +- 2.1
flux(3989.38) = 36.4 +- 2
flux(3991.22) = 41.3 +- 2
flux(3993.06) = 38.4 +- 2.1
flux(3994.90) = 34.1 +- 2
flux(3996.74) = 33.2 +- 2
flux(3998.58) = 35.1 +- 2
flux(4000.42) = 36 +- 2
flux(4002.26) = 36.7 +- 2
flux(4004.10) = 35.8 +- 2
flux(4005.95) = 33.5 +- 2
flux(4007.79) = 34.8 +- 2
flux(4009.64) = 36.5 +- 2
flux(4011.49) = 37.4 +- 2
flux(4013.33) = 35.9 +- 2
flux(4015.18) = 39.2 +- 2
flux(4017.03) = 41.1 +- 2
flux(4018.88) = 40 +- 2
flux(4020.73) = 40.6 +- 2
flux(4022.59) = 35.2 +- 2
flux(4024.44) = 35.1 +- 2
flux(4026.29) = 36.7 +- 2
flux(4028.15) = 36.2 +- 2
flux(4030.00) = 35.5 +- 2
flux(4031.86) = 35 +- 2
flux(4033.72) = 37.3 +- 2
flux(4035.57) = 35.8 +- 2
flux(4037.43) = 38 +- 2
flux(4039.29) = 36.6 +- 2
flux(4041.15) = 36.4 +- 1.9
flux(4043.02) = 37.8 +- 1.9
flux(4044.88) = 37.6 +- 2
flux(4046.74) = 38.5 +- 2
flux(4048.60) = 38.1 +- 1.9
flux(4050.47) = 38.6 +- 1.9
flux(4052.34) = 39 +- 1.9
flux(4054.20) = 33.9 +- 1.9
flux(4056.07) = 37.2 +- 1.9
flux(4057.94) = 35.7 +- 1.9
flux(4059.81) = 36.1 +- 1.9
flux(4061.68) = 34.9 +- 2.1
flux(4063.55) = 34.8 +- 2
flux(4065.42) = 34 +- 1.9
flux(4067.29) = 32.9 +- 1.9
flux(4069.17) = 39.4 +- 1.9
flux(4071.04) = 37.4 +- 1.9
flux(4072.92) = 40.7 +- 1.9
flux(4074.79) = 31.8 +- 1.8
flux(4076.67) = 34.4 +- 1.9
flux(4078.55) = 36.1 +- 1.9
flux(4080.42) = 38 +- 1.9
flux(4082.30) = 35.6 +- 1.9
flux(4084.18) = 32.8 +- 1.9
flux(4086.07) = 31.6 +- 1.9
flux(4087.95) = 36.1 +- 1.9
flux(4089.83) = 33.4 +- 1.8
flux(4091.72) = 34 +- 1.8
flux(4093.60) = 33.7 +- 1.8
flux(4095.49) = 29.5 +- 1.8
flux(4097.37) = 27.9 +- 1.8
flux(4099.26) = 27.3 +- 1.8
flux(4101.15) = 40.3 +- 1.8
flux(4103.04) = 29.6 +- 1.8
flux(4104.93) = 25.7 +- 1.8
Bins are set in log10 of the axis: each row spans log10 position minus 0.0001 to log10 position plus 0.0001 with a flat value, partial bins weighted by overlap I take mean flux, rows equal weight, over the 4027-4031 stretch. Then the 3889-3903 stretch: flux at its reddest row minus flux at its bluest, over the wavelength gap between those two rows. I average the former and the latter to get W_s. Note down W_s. 18.1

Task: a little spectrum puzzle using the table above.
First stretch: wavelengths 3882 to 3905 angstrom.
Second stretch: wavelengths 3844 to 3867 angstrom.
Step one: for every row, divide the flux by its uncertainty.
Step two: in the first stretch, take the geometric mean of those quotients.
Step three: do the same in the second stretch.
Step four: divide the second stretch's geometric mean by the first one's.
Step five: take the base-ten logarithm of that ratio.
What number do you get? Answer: 0.07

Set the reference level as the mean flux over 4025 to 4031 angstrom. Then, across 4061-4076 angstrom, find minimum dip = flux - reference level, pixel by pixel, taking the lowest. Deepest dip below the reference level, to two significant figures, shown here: -4.3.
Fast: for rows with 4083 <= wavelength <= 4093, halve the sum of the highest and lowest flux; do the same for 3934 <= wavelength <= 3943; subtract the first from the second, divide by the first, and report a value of -0.15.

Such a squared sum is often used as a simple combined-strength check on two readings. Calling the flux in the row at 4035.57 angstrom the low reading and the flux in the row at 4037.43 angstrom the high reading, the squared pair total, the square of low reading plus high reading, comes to 5446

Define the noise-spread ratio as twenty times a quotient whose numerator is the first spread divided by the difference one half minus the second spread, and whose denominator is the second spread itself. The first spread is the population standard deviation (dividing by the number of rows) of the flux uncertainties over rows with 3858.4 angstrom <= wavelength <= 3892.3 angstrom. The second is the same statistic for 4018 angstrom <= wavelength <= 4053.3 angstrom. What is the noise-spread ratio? 55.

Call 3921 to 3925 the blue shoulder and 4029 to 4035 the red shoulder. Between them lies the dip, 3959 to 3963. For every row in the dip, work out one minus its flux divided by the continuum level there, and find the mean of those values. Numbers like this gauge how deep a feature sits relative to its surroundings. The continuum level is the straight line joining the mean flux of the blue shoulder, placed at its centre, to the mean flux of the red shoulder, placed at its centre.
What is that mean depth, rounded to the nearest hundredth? 0.27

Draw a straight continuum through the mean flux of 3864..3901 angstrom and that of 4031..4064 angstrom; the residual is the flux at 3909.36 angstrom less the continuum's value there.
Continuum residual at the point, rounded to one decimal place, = 3.1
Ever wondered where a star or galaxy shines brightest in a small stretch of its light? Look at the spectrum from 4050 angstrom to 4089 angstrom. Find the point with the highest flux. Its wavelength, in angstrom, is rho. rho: 4072.92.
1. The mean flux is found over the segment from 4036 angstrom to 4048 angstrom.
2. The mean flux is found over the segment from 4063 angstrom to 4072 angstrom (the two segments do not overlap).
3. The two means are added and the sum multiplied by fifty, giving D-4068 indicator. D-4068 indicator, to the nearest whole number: 3659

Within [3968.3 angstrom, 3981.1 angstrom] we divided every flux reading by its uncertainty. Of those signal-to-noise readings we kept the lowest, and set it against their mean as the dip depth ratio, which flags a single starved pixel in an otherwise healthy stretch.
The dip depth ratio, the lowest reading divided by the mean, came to 0.81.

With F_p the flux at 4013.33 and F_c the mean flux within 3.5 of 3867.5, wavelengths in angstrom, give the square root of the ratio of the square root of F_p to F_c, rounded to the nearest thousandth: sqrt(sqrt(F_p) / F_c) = 0.402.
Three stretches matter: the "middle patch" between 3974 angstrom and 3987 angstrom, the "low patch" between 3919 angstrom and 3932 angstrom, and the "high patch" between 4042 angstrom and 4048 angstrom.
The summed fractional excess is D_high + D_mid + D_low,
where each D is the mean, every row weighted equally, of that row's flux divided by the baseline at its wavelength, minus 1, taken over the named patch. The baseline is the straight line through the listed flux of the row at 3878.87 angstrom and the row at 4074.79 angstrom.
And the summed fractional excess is 0.27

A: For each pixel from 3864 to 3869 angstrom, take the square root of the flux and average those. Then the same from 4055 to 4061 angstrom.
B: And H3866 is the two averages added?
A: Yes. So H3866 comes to 12.0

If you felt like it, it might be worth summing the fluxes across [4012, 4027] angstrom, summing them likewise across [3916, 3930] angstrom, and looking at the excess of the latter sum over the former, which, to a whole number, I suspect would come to -36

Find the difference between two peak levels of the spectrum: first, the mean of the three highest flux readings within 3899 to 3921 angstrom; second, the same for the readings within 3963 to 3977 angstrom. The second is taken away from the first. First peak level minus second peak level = 9.9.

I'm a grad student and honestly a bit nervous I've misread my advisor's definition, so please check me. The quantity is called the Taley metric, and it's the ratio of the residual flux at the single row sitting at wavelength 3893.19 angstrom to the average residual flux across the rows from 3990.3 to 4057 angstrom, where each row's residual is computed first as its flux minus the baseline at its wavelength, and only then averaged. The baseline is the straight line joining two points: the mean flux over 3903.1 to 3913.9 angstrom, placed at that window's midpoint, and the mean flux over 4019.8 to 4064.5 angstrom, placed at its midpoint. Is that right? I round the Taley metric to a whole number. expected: -24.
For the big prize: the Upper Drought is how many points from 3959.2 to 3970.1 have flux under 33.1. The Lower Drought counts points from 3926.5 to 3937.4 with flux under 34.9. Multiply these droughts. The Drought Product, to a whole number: 36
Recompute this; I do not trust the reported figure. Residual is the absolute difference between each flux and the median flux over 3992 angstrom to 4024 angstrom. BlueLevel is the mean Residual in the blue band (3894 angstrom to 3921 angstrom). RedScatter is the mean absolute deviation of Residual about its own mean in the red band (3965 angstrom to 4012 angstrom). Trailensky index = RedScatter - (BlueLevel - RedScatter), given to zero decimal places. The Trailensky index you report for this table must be 5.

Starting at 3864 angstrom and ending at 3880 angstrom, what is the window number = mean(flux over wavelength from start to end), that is 35.5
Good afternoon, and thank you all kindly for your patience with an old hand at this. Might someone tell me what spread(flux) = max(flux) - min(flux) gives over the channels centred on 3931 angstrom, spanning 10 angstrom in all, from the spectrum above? 13.7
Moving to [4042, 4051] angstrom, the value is 1.0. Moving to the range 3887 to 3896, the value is 7.2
